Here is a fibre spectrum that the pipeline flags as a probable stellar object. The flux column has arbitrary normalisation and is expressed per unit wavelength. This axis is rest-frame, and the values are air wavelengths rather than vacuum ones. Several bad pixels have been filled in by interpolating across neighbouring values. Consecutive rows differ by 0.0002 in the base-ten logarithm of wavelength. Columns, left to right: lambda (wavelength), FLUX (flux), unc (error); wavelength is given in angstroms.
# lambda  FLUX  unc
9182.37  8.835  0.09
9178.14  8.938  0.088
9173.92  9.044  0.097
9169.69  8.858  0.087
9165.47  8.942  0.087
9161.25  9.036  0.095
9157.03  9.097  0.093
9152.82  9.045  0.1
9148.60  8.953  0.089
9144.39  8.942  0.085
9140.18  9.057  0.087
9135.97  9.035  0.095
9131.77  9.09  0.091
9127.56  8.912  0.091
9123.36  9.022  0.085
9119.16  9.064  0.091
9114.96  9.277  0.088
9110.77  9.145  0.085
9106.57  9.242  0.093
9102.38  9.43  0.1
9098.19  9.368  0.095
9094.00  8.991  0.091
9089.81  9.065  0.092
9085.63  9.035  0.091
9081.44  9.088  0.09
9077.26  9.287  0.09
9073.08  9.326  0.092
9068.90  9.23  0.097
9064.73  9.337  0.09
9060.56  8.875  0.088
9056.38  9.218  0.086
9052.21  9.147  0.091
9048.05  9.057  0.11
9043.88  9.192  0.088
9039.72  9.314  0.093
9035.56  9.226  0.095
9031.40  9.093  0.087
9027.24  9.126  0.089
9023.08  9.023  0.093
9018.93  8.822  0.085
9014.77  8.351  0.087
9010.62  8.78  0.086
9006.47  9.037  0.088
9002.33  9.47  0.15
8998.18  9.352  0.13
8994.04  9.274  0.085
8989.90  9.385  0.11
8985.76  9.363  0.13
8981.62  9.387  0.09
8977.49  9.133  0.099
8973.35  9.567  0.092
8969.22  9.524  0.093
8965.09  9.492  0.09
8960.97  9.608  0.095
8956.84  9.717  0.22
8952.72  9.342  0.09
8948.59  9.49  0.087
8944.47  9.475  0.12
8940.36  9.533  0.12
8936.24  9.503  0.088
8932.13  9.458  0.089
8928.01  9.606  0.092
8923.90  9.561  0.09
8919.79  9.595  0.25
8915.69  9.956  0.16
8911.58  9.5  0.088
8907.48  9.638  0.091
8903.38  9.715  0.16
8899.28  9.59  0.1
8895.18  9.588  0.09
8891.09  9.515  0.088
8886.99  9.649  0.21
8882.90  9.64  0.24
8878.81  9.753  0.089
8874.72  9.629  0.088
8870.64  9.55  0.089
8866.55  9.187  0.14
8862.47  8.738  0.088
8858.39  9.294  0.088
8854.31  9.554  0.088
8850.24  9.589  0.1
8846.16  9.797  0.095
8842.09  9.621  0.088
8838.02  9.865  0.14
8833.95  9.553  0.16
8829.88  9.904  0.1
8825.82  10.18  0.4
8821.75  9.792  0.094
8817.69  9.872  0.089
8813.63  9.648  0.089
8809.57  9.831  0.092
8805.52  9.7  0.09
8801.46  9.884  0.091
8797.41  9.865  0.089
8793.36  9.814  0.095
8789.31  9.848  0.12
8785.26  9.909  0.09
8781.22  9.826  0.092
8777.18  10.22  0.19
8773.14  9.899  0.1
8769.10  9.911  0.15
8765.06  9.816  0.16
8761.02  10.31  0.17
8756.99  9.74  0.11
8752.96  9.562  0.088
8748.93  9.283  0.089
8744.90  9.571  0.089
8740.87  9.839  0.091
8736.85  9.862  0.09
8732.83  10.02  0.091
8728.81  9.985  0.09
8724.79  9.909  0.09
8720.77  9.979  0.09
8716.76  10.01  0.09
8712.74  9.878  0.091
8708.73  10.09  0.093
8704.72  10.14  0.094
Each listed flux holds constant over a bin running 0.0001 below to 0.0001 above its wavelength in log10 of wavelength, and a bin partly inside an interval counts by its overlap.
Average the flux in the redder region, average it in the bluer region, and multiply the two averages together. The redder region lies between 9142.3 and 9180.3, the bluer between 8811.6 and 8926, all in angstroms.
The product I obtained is 86.5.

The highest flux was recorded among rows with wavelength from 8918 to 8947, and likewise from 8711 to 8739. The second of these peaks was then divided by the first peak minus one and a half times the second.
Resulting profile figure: -1.85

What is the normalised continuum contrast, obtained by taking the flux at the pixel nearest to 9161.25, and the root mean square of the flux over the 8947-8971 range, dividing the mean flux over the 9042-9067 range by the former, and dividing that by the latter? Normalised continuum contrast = 0.1061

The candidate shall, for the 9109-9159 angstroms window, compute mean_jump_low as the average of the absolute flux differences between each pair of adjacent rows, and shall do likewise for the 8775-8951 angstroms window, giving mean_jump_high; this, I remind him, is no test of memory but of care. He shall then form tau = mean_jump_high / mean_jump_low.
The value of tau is 1.83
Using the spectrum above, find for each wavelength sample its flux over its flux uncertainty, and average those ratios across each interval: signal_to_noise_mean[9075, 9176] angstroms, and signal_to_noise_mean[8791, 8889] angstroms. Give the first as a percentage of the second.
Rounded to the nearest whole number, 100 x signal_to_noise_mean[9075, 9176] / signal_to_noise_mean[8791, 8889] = 108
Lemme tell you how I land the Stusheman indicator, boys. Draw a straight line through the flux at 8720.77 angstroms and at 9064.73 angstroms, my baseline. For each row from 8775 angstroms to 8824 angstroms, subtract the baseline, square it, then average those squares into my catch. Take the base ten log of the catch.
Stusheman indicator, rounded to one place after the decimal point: -1.8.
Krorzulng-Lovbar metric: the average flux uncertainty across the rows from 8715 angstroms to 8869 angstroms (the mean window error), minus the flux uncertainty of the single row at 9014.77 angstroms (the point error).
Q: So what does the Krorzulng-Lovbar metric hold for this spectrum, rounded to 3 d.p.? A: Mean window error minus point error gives 0.026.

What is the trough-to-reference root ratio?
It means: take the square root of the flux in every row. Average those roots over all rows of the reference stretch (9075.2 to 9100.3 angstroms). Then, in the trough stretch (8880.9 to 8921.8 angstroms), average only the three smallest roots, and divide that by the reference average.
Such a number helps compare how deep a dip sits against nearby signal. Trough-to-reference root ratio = 1.02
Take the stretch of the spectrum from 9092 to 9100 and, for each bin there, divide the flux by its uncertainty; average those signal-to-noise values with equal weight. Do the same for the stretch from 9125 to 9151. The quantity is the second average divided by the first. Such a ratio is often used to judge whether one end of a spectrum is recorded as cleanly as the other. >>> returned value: 1.02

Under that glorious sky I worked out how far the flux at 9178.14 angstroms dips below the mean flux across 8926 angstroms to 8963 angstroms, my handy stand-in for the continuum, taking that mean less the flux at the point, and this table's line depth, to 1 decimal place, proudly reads 0.6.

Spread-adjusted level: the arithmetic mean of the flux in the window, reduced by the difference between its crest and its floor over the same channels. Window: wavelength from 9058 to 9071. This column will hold 8.69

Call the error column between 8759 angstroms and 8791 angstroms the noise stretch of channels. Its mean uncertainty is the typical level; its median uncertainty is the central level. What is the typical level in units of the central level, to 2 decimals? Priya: 0.99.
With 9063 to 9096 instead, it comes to 1.01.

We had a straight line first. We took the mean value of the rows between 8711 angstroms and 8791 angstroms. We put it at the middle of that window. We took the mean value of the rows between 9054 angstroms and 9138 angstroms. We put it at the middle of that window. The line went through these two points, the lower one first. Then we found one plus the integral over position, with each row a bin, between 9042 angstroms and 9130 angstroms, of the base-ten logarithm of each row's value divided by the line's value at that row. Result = 0.93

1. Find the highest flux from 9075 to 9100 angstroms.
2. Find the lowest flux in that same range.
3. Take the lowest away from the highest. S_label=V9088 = 0.38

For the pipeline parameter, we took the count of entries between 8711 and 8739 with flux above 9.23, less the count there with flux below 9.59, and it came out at 7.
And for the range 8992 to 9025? -5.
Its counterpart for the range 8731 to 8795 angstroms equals 13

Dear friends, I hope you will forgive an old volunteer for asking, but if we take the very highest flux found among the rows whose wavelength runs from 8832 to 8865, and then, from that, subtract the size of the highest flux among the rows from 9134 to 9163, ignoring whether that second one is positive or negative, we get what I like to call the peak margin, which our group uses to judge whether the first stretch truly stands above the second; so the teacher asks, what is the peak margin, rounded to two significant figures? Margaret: 0.77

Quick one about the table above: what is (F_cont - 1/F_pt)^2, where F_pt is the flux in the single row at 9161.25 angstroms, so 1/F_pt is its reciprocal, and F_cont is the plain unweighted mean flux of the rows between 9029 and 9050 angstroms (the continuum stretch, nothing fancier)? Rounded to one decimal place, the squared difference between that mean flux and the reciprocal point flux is 82.2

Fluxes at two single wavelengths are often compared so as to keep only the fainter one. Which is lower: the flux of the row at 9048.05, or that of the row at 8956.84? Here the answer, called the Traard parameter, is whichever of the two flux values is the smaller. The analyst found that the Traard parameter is 9.1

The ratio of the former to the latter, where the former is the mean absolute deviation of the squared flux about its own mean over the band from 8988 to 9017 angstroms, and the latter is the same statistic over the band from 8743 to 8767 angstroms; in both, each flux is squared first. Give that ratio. 1.2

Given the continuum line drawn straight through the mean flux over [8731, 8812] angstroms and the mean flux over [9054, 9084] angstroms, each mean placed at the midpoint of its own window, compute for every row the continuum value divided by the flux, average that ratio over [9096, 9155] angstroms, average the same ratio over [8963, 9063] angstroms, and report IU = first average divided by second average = 0.980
